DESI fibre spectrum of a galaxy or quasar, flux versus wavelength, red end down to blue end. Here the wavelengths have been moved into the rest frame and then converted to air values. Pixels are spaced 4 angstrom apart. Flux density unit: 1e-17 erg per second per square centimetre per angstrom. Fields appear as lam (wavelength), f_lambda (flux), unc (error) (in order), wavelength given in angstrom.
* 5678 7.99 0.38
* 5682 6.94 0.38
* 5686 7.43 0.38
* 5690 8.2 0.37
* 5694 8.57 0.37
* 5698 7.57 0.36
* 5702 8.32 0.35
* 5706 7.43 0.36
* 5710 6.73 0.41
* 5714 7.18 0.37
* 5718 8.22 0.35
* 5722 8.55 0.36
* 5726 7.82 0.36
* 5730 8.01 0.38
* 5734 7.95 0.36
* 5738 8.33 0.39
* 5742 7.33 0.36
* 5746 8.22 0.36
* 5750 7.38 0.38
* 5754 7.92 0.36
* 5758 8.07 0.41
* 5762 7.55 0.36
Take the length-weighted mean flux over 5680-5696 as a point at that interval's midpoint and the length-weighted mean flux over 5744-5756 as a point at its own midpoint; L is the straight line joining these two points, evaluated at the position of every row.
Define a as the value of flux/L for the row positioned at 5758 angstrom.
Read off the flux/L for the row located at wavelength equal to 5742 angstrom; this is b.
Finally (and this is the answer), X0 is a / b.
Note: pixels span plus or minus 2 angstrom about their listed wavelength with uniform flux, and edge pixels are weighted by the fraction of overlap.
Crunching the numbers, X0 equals 1.10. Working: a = 1.03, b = 0.94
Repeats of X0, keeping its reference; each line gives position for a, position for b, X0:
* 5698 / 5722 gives 0.89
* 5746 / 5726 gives 1.05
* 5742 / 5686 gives 0.98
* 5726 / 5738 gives 0.94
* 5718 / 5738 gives 0.99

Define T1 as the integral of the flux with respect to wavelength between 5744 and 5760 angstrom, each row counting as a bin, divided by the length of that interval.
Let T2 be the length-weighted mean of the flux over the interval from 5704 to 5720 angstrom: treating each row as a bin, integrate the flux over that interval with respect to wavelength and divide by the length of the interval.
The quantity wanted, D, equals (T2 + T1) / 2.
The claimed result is 7.64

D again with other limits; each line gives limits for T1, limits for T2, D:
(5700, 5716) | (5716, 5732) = 7.78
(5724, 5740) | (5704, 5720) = 7.71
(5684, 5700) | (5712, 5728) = 7.94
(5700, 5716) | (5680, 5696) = 7.60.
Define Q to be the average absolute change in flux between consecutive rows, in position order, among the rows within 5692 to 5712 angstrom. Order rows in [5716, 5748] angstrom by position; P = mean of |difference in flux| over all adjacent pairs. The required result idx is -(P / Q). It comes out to -0.6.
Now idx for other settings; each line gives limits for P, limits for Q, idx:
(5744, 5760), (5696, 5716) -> -0.7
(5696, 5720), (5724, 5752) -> -1.4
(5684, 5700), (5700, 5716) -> -1.0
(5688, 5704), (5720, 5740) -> -2.1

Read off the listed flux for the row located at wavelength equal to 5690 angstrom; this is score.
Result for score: 8.2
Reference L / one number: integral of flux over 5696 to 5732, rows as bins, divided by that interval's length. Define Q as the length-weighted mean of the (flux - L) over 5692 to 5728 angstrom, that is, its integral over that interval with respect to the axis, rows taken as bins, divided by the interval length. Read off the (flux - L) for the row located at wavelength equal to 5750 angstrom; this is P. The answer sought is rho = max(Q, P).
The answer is 0.06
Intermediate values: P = -0.38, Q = 0.06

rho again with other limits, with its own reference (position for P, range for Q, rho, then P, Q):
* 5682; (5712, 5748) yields 0.20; -0.82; 0.20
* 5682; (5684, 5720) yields -0.02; -0.82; -0.02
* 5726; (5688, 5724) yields 0.10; 0.06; 0.10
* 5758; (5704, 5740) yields 0.31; 0.31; 0.04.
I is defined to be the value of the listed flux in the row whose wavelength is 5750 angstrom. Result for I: 7.38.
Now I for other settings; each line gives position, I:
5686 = 7.43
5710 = 6.73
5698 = 7.57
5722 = 8.55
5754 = 7.92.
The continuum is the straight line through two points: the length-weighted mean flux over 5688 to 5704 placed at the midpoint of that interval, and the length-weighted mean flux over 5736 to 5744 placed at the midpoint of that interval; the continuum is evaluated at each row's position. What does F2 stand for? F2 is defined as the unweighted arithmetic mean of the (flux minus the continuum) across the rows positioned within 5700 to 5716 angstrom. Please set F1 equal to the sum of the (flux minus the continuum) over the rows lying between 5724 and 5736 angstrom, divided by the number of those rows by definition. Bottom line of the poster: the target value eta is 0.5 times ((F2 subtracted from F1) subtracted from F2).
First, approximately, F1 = 0.02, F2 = -0.7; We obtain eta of -0.67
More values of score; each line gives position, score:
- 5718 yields 8.22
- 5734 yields 7.95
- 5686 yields 7.43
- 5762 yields 7.55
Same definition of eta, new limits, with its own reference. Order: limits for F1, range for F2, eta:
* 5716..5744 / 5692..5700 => -0.16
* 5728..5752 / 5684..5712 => -0.42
